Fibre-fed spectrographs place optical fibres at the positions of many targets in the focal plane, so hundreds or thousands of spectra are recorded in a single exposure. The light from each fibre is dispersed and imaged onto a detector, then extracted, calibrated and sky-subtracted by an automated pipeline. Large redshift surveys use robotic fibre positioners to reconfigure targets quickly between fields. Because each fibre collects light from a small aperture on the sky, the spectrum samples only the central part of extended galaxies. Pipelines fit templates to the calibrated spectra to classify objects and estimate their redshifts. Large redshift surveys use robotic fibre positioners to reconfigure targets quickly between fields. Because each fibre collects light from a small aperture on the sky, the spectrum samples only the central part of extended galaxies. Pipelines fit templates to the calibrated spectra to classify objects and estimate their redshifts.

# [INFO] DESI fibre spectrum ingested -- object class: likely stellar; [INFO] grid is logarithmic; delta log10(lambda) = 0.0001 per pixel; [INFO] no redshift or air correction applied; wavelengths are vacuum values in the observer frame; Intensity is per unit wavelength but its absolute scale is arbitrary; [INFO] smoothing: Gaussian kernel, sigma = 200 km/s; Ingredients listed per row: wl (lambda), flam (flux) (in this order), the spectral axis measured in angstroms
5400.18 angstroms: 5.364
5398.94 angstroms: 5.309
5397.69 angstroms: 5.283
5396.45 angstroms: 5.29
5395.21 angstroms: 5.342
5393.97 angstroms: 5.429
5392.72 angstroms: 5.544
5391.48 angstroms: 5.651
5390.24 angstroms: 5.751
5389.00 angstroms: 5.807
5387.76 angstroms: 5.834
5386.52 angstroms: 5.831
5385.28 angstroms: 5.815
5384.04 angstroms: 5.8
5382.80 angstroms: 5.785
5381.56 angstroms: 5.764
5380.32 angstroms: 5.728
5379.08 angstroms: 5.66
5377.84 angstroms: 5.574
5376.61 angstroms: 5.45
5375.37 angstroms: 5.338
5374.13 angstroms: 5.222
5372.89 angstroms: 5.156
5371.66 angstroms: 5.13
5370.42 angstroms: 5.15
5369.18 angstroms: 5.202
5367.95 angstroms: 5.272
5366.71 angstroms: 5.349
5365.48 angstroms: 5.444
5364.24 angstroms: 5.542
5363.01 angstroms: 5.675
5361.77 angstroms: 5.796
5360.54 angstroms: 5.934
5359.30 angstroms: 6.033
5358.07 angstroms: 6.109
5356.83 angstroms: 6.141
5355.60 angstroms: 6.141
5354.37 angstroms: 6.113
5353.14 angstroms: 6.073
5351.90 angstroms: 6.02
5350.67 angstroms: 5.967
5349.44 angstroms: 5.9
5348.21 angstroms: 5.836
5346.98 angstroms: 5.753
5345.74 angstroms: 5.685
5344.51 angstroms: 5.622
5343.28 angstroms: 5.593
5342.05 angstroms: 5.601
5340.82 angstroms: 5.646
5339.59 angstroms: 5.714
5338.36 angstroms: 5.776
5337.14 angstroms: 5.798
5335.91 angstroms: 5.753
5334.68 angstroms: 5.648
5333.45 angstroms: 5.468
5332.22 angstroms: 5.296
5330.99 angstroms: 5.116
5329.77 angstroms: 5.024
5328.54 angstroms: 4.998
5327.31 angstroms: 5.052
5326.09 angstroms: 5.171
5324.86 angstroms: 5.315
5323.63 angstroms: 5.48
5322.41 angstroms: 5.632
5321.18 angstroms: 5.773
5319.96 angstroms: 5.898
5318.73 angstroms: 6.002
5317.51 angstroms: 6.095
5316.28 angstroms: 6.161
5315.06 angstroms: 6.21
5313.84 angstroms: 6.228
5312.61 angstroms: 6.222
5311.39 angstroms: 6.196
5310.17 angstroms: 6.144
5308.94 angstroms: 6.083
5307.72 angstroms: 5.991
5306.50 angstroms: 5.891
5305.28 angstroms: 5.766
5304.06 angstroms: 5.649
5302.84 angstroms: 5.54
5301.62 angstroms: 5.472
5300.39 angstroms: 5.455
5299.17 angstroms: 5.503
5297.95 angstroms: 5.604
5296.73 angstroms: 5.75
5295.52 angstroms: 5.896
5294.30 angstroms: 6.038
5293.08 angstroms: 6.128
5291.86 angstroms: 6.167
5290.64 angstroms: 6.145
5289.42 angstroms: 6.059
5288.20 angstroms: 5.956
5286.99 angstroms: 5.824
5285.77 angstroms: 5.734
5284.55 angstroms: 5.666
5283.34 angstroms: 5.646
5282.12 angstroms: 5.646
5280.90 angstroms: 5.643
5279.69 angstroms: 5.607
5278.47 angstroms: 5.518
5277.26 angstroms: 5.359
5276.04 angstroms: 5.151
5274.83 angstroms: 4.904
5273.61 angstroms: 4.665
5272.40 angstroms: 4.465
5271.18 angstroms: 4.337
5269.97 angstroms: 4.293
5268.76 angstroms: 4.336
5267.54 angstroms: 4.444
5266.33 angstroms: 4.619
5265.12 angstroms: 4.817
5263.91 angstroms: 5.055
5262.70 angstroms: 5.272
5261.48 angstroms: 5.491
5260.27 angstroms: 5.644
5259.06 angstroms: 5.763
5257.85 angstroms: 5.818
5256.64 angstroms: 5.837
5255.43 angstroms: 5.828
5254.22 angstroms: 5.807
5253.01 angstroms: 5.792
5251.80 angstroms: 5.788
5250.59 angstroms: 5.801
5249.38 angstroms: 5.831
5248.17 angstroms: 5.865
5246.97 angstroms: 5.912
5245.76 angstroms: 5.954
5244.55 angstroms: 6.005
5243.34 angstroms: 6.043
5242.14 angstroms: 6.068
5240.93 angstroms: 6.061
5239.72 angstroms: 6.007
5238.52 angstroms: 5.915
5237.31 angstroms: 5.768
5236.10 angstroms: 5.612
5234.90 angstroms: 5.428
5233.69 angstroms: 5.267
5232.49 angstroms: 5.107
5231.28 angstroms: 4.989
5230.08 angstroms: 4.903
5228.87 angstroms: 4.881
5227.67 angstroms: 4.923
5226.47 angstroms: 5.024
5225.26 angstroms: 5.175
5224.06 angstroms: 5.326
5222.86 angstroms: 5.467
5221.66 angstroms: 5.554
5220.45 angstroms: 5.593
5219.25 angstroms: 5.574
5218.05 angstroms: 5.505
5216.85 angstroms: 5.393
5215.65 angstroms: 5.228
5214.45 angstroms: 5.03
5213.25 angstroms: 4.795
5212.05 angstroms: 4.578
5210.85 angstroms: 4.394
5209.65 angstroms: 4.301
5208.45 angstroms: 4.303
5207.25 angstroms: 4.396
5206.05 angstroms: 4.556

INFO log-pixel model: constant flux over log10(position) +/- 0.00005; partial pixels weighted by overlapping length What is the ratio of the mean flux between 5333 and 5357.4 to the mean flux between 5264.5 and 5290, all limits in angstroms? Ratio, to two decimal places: 1.12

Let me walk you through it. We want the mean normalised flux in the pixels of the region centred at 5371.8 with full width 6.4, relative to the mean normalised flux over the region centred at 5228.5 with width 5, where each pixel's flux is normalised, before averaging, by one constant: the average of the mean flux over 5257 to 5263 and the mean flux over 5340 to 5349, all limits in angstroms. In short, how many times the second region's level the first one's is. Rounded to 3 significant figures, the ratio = 1.05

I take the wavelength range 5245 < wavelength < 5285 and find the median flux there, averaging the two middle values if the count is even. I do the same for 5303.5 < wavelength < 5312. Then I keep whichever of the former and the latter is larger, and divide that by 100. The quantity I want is 0.0599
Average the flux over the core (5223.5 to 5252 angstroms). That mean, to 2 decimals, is 5.57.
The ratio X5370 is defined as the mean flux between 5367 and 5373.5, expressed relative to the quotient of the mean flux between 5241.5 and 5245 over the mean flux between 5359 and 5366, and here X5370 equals 4.9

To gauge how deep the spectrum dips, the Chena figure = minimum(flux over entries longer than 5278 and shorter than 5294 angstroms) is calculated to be 5.518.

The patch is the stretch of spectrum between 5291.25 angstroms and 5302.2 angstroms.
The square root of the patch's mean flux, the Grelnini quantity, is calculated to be 2.40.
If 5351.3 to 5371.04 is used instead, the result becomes 2.40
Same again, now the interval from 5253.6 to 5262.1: 2.40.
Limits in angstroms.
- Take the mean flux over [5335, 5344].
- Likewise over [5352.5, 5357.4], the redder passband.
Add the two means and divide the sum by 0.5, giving 23.6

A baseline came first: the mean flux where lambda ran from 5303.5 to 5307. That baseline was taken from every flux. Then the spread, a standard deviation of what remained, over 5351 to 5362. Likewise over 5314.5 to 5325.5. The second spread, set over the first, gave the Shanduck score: 2.8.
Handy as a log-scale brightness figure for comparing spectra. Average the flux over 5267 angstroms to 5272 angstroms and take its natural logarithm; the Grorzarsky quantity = 1.47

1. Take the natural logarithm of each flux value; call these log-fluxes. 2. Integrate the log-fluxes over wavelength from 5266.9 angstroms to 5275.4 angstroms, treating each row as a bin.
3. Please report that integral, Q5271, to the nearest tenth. 12.8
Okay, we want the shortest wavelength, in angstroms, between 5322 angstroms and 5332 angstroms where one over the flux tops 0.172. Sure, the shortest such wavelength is 5322.41 angstroms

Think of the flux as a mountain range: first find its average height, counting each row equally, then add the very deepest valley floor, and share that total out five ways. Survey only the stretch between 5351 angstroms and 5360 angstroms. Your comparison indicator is 2.42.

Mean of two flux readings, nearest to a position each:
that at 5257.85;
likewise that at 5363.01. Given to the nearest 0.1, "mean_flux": 5.7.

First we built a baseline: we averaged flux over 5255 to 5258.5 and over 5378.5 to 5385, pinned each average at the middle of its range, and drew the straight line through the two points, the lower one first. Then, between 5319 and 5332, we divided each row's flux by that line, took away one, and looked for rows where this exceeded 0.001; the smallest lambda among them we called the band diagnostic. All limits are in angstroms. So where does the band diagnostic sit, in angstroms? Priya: 5319.96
